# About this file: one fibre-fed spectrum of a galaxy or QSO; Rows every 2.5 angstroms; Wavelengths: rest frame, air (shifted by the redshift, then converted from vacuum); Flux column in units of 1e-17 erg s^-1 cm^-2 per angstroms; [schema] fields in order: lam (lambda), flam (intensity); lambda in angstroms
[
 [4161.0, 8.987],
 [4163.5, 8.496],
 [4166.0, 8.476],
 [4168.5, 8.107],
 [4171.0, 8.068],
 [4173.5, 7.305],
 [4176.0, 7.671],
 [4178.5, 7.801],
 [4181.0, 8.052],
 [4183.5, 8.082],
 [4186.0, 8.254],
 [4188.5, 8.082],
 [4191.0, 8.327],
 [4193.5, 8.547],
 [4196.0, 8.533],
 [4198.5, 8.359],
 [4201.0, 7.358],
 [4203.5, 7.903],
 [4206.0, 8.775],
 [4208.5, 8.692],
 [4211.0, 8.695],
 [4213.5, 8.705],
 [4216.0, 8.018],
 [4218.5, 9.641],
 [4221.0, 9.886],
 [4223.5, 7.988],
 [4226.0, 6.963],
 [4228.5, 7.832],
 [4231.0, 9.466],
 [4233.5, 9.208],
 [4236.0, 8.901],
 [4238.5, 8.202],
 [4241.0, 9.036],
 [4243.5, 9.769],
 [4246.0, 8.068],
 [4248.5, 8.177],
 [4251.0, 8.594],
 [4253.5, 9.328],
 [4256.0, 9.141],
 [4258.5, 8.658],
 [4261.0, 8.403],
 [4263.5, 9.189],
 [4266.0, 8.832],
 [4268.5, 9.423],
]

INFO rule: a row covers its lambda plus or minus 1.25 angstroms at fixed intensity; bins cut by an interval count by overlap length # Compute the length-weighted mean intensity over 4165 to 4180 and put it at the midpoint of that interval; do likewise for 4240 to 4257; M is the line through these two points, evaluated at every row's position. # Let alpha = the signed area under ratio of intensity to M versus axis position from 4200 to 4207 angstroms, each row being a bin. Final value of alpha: 6.8 angstroms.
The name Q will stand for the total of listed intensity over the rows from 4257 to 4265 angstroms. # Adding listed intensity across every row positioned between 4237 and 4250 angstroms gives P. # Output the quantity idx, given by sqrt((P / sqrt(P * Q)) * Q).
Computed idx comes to 5.8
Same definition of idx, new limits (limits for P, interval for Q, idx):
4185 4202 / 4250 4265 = 7.4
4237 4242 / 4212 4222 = 5.0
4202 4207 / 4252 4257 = 4.2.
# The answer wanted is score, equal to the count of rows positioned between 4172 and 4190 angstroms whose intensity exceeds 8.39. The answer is 0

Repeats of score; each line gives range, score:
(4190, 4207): 3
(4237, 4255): 4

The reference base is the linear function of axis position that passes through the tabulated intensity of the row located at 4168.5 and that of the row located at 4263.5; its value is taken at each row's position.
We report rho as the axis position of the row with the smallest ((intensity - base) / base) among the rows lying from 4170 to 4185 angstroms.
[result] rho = 4173.5 angstroms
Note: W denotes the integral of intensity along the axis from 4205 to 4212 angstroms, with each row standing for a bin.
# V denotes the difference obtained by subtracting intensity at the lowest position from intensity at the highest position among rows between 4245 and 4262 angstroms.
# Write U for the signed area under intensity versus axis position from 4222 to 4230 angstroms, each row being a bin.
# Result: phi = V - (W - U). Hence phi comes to 1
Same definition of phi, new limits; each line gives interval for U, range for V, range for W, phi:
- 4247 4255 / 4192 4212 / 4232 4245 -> -47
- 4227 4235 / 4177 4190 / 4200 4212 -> -29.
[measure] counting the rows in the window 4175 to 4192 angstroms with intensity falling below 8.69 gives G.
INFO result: 7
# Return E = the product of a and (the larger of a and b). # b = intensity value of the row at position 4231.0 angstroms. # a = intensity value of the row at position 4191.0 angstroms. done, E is 79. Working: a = 8.327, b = 9.466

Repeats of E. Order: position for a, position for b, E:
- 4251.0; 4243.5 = 84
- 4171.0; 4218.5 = 78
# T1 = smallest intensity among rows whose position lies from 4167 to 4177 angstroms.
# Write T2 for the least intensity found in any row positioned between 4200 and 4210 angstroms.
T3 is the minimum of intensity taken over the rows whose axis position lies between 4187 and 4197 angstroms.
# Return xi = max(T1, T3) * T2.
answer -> 59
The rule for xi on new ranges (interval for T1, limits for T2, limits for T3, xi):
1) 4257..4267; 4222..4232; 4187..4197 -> 59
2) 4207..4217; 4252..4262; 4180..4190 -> 68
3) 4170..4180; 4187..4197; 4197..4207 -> 59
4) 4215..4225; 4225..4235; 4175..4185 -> 56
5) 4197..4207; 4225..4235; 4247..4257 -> 57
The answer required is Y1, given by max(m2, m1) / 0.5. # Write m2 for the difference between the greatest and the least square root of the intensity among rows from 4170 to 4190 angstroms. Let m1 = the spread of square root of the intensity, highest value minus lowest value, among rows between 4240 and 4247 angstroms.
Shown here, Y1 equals 0.57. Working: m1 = 0.29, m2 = 0.170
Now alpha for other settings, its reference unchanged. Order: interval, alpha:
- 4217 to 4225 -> 8.5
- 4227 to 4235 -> 8.1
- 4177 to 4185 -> 8.0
